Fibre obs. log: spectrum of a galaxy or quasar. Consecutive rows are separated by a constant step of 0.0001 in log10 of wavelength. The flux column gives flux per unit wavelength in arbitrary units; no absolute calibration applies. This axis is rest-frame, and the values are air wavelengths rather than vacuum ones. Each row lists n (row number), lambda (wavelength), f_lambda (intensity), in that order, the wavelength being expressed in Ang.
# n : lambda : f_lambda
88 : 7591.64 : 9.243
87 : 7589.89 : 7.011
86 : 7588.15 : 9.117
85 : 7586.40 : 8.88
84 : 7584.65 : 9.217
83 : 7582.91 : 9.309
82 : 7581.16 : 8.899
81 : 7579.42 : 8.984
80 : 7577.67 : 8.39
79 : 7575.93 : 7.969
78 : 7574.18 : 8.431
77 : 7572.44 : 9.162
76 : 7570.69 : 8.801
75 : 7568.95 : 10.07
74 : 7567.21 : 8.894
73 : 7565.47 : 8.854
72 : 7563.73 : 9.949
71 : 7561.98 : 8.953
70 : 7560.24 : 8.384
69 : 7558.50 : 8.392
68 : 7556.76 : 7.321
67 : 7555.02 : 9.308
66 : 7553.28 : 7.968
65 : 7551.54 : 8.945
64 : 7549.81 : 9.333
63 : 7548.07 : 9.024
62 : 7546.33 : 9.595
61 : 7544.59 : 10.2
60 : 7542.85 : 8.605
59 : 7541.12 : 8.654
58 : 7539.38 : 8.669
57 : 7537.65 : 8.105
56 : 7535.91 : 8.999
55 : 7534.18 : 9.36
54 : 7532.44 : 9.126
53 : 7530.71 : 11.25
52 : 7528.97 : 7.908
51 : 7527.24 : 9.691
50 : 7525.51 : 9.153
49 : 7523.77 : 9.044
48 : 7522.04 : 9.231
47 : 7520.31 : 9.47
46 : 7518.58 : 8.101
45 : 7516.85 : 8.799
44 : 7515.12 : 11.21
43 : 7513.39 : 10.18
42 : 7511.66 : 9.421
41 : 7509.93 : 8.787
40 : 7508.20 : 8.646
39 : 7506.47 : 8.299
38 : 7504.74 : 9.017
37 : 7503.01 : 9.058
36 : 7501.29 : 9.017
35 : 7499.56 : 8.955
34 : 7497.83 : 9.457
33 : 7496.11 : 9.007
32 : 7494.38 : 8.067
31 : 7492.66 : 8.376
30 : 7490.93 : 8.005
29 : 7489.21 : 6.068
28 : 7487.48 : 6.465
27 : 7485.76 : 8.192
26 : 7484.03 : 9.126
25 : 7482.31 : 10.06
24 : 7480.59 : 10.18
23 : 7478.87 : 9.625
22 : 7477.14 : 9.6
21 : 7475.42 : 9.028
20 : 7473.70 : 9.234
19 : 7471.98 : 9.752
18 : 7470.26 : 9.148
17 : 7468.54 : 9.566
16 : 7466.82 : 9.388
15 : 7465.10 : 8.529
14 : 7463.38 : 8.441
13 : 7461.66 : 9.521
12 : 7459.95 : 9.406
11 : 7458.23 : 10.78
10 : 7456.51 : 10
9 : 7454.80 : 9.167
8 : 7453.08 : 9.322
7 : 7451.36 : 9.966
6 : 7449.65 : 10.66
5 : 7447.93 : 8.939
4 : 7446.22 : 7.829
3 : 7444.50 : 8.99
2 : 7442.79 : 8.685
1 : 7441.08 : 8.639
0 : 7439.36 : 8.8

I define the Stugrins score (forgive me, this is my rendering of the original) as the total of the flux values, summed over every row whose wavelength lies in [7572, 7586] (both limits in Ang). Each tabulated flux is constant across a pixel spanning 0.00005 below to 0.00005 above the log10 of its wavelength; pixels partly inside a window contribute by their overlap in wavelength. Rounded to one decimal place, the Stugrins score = 70.4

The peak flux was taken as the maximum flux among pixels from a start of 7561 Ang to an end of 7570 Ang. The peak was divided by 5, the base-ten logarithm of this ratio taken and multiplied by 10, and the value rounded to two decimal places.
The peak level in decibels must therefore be 3.04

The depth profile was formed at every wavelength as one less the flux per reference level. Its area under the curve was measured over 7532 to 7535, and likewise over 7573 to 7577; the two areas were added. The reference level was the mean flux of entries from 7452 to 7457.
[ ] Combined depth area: 0.57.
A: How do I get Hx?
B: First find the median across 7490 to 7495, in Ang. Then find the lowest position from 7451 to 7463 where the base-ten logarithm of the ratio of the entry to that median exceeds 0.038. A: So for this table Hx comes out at 7451.36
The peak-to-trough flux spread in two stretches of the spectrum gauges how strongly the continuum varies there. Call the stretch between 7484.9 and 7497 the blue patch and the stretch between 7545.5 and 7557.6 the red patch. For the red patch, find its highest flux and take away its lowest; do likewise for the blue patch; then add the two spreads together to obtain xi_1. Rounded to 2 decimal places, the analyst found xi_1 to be 5.21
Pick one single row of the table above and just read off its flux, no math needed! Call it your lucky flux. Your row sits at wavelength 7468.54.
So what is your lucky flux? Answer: 9.566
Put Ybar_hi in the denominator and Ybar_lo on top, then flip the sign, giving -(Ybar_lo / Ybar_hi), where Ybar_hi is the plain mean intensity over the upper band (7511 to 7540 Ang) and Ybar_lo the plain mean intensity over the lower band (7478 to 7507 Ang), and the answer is -0.93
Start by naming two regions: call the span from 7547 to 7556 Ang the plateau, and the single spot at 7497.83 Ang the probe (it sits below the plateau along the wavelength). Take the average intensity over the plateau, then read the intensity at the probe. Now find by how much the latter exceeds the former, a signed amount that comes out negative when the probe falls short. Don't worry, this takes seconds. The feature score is 0.54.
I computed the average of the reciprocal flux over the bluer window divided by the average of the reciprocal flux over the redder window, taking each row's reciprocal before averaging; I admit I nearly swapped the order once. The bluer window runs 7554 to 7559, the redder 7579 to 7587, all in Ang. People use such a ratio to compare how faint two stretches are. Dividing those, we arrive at 1.10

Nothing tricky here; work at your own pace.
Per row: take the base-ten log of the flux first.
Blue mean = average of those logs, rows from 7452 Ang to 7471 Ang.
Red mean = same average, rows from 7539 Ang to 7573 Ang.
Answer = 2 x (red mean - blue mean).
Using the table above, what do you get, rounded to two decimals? -0.04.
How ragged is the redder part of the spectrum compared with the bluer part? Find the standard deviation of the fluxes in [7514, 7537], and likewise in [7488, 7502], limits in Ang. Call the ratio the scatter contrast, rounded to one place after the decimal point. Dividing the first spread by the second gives 0.9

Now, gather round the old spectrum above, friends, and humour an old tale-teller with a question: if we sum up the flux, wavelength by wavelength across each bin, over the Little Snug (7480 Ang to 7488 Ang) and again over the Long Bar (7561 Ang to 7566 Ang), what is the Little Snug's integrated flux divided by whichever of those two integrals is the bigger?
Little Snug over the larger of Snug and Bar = 1.0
